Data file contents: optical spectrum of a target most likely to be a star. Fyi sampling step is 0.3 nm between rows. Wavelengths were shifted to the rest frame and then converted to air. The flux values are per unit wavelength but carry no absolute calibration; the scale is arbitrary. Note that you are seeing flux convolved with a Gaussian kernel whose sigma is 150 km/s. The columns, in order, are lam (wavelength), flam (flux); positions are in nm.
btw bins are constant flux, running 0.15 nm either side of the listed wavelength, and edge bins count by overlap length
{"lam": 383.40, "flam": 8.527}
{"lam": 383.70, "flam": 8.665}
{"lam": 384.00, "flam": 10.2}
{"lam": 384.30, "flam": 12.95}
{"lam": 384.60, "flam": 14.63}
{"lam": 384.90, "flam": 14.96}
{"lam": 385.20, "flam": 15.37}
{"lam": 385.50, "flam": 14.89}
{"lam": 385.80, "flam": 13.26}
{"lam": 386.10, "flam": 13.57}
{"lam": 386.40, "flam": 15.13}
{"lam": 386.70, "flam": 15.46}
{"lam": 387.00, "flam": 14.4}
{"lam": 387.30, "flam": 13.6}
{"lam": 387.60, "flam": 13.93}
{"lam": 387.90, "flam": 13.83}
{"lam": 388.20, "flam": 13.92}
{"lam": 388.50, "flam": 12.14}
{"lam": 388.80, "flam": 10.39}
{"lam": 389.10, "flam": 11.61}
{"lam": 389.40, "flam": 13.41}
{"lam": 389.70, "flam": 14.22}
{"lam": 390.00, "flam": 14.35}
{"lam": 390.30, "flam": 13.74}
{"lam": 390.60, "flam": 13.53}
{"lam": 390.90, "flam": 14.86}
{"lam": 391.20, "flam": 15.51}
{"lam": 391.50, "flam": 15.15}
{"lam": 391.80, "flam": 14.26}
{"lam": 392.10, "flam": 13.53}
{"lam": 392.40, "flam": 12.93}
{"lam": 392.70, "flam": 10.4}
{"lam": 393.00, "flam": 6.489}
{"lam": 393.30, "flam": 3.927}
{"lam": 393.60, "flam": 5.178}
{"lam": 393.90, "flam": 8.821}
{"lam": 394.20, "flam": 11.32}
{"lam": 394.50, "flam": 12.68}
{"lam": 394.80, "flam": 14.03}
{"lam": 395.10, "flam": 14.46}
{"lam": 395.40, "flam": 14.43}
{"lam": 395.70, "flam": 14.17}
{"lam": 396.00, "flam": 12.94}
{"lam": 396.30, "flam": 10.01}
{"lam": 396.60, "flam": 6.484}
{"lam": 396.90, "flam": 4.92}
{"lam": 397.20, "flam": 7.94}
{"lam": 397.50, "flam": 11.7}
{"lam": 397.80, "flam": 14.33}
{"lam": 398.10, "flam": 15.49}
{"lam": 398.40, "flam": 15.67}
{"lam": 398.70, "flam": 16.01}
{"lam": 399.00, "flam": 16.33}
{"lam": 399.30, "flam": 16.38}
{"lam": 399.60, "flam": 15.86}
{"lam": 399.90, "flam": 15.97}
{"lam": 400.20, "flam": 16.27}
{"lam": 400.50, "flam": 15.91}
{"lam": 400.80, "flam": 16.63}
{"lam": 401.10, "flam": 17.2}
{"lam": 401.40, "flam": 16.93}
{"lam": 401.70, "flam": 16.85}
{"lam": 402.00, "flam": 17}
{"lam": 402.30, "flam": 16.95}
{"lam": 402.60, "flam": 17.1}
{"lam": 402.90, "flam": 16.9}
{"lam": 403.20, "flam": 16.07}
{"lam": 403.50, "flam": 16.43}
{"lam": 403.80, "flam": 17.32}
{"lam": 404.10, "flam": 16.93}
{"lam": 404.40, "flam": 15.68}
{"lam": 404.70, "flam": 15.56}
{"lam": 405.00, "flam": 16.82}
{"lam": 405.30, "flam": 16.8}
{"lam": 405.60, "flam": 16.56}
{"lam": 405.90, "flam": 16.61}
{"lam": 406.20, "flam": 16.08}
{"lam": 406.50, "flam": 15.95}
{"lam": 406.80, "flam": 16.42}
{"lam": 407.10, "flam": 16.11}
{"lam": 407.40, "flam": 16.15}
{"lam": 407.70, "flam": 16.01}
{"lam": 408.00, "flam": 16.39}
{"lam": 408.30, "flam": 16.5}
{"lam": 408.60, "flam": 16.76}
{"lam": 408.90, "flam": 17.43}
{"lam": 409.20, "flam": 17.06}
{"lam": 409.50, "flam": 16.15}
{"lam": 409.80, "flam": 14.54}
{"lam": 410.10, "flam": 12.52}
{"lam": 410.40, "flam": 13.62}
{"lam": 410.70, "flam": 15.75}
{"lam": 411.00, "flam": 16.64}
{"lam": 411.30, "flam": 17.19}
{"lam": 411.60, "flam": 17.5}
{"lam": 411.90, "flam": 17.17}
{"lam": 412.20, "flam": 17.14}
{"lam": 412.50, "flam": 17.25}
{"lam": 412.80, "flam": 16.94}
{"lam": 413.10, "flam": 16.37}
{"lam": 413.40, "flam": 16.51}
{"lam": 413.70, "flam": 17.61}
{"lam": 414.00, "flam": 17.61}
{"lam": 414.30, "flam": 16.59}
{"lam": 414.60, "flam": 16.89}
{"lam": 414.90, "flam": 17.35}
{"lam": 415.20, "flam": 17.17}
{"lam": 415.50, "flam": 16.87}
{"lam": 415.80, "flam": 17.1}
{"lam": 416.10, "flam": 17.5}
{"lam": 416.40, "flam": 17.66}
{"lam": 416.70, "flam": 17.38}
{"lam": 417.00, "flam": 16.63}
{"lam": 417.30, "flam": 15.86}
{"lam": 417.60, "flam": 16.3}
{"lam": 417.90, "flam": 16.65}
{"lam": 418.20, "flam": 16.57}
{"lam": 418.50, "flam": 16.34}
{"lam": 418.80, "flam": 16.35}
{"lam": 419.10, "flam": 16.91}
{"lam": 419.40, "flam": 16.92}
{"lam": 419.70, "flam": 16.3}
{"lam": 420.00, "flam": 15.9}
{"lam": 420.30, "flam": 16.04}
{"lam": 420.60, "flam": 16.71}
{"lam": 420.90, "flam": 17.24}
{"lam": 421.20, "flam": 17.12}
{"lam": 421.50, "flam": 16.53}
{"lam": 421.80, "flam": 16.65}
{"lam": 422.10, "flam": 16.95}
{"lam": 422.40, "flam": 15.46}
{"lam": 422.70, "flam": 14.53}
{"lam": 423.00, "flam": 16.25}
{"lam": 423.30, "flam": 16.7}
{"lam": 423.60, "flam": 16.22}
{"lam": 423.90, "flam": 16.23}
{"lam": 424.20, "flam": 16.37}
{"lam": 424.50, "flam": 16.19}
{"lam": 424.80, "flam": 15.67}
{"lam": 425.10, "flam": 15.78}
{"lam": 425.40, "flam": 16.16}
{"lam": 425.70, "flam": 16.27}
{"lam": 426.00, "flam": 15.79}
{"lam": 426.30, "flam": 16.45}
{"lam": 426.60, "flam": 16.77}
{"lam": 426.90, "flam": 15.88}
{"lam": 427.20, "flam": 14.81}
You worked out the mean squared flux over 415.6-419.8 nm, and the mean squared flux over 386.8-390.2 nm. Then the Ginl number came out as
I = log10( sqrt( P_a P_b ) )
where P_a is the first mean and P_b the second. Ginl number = 2.35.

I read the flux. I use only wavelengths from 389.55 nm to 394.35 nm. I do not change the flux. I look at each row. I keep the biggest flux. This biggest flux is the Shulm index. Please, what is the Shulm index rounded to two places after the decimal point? 15.51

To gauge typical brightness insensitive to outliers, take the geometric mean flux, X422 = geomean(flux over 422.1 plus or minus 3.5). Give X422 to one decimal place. 16.3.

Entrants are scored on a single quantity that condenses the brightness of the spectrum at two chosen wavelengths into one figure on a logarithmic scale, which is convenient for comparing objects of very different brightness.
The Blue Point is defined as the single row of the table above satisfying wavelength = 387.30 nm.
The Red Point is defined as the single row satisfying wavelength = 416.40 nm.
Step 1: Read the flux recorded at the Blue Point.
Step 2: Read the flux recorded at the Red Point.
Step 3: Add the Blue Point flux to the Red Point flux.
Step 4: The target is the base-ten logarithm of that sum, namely 1.495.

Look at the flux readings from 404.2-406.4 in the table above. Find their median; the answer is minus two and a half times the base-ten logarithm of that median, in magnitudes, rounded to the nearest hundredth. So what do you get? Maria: -3.05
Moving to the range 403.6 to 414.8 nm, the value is -3.05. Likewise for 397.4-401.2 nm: -3.01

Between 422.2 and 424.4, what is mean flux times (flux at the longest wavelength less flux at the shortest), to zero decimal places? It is 15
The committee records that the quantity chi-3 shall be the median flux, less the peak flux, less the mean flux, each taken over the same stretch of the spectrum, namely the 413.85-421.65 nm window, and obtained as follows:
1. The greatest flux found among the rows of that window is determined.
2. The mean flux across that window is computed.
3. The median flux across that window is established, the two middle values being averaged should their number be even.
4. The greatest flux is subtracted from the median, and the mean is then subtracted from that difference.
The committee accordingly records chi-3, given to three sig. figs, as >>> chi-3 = -17.7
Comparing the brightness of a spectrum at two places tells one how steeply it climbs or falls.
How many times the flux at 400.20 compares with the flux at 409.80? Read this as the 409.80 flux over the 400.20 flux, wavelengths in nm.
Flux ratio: 0.89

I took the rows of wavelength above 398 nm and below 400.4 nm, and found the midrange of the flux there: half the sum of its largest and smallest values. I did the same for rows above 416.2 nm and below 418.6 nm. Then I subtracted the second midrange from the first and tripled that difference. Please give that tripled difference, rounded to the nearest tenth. -2.5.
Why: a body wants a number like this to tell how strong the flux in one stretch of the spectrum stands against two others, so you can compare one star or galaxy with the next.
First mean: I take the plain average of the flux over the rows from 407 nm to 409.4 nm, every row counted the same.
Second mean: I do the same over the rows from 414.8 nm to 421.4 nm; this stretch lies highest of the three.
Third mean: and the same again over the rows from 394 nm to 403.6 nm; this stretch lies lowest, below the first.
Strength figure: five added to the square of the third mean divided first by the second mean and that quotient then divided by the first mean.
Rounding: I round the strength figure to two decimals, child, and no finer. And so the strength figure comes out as 5.75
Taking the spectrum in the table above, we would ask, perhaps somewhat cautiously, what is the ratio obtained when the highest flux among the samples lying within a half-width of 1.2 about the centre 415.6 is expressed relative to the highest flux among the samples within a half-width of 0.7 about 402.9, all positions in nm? 1.03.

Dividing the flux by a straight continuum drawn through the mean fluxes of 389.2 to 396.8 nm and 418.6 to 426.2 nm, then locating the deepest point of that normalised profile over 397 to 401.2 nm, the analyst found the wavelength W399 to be 397.20 nm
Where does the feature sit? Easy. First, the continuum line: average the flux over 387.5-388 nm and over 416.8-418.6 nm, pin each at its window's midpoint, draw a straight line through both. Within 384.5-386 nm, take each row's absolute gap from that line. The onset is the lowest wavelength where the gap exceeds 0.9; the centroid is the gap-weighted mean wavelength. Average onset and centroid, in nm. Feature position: 384.87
